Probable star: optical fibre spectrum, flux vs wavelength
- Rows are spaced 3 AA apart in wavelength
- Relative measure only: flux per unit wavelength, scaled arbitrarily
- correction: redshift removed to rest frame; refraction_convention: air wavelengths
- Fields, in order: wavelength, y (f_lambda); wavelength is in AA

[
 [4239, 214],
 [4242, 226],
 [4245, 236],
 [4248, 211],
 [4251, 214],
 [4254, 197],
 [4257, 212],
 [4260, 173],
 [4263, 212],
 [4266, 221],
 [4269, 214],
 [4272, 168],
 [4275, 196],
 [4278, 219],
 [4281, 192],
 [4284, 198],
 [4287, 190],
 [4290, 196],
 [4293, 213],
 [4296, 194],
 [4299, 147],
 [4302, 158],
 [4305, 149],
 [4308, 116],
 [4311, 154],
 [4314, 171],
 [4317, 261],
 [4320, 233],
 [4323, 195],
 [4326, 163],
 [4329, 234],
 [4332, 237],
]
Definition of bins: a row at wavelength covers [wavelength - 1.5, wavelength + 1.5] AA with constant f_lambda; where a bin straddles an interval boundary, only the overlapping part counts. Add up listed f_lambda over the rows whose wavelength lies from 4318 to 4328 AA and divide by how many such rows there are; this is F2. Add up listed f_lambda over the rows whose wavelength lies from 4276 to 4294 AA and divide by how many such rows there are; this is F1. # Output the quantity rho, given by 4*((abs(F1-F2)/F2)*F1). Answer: 18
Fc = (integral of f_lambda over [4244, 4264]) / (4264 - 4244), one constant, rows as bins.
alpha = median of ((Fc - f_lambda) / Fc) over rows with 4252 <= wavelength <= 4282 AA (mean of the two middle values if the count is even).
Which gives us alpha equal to 0.012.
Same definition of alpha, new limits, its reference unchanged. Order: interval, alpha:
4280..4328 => 0.078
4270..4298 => 0.053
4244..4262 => -0.021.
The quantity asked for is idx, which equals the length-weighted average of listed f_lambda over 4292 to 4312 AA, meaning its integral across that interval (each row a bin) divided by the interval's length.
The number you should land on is 160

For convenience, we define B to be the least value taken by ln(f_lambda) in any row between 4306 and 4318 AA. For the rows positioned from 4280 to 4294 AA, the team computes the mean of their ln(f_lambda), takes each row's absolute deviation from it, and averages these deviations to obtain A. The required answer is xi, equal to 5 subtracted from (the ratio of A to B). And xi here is -4.99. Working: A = 0.03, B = 4.75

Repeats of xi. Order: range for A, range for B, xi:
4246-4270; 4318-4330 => -4.99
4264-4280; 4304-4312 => -4.98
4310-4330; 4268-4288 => -4.97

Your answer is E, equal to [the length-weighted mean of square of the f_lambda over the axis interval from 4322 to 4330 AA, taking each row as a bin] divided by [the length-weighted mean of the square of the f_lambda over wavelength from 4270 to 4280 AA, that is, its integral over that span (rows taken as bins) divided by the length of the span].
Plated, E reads 1.01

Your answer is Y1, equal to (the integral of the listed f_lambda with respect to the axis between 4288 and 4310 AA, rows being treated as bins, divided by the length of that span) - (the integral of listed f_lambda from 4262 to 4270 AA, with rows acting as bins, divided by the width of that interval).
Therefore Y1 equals -48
